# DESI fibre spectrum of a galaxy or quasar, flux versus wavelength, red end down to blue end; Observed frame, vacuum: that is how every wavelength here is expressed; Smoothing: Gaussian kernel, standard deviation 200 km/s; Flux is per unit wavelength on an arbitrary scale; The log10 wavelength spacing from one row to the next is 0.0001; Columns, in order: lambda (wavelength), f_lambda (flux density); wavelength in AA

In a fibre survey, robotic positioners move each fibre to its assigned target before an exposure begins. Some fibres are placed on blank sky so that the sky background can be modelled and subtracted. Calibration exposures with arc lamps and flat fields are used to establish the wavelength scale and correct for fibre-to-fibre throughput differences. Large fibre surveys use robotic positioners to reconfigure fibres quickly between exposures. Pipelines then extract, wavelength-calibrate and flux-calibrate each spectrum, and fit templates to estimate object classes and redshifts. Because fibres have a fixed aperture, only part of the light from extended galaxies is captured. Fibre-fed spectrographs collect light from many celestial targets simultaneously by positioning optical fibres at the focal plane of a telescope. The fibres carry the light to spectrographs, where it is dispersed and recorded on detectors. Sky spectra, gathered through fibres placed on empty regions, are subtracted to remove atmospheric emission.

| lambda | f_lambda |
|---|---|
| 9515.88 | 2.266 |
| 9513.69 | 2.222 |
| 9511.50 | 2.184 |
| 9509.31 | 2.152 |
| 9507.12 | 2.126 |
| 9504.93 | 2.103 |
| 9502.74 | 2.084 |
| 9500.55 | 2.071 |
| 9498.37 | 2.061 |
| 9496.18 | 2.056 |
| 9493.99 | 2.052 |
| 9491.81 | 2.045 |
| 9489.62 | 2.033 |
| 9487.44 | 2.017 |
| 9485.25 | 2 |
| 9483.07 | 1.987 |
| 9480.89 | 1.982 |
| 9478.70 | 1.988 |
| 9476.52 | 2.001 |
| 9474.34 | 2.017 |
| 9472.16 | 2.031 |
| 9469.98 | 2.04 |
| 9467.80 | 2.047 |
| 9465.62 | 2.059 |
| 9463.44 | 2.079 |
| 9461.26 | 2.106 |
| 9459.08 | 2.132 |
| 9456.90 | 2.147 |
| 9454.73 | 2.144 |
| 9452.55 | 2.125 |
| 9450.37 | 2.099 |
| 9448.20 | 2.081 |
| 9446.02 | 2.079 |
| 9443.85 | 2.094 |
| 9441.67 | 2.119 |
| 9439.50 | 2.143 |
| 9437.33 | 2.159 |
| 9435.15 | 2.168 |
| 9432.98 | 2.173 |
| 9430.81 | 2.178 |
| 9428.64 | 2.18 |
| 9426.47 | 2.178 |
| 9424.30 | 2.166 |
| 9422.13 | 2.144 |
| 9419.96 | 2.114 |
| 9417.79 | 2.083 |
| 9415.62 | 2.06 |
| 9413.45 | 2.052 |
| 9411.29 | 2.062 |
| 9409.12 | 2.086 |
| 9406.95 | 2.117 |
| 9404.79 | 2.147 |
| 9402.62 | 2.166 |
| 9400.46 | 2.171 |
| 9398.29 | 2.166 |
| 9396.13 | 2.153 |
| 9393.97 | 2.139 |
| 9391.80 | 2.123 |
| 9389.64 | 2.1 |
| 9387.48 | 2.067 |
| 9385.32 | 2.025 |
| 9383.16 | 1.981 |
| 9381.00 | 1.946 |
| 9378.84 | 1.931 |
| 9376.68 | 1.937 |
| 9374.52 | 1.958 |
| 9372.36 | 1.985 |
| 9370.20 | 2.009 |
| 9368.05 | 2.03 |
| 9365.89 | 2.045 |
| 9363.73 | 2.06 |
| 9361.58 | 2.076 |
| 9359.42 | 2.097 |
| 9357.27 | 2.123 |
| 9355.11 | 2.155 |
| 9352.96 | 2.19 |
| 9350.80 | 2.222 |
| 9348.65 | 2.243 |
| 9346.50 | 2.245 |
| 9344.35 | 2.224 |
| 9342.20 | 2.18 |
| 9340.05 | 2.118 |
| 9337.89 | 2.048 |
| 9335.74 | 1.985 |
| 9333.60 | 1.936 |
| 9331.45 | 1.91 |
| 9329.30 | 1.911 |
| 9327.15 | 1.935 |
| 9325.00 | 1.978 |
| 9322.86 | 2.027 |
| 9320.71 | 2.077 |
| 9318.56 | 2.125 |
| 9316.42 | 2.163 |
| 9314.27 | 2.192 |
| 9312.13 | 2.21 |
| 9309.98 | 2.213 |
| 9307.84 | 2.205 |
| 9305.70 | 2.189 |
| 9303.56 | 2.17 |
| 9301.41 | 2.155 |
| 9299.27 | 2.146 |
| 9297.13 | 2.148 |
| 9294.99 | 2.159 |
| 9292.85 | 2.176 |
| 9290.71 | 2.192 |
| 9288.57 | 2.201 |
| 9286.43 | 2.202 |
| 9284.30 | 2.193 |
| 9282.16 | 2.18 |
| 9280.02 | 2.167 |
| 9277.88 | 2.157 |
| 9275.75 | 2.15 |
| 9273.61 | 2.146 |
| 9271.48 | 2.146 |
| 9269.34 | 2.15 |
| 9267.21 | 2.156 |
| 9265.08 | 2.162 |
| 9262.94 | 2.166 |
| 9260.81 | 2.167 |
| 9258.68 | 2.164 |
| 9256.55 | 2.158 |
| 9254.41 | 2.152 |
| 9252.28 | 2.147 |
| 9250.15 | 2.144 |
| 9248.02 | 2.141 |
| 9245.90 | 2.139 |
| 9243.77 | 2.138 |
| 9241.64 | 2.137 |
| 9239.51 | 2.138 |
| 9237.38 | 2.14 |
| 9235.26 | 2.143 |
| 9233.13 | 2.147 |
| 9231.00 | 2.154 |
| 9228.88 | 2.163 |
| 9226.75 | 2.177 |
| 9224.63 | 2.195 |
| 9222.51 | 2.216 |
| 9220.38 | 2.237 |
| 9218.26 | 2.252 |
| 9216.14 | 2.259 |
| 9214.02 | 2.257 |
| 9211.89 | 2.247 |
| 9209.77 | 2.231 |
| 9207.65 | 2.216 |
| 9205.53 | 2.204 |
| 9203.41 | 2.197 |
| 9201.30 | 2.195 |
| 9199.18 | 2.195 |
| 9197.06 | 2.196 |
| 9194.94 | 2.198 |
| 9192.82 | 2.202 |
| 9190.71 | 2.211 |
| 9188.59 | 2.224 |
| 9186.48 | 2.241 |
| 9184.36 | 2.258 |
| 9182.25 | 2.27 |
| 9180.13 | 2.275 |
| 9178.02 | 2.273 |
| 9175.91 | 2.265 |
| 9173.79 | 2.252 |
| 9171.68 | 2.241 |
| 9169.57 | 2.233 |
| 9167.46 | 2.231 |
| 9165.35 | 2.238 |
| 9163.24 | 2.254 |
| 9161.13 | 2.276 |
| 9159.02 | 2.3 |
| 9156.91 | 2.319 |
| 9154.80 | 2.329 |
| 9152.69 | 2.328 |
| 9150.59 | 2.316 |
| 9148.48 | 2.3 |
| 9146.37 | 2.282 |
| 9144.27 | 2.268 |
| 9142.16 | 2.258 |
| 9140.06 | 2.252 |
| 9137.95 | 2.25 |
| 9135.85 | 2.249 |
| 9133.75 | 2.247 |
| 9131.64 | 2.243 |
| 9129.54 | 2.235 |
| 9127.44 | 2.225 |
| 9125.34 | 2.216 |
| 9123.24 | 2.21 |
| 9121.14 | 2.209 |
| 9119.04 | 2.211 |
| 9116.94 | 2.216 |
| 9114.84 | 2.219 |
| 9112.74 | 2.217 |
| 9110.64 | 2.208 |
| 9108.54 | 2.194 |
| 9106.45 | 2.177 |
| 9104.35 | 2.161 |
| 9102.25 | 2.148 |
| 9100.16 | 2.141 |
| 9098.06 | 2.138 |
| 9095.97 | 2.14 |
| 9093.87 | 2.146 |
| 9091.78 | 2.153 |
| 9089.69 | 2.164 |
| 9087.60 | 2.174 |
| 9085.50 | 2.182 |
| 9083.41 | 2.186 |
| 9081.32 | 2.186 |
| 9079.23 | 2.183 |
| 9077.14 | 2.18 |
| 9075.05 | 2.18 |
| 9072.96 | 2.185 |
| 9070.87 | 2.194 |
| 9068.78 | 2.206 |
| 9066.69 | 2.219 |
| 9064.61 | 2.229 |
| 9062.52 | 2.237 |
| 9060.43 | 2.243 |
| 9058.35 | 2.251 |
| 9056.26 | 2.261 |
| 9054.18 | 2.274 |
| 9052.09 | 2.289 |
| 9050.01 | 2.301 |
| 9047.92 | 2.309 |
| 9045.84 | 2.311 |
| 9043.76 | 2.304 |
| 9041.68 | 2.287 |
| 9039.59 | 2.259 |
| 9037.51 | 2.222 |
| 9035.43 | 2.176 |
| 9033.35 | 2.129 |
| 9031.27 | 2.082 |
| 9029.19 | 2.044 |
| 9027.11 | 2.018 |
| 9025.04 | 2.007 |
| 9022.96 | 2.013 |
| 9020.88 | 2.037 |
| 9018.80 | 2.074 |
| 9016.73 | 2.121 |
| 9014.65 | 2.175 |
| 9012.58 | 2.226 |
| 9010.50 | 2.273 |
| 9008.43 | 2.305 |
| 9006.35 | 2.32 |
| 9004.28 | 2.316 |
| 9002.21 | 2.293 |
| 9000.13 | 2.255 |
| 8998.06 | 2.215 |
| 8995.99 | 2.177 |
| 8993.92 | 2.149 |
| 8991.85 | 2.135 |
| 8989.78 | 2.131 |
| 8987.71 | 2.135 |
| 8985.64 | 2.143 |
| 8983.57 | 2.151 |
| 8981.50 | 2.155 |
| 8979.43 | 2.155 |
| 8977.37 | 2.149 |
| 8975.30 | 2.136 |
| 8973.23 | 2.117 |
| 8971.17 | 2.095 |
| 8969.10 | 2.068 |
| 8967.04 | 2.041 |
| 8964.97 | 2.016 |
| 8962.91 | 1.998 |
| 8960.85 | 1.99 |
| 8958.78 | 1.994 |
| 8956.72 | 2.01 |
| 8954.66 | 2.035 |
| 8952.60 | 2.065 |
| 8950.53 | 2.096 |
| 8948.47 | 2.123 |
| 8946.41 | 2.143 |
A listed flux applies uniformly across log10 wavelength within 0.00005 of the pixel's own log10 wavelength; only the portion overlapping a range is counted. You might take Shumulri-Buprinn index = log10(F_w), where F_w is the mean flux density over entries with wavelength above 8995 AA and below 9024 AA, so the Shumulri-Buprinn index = 0.342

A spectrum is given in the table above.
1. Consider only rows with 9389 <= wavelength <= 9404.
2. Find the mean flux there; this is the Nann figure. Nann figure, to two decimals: 2.15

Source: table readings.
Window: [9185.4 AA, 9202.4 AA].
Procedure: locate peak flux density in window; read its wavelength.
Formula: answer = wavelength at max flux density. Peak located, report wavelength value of 9186.48 AA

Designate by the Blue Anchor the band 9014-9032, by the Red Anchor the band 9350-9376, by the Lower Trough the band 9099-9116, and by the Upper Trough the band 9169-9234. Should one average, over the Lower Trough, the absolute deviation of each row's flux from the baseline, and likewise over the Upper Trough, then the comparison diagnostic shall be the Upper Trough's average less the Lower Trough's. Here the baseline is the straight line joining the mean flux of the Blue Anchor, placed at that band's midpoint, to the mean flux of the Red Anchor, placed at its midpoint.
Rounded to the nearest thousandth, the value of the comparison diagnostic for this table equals 0.035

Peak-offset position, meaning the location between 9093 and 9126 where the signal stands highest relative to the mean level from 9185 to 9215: 9114.84 AA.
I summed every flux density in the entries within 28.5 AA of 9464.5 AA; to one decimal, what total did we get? 53.8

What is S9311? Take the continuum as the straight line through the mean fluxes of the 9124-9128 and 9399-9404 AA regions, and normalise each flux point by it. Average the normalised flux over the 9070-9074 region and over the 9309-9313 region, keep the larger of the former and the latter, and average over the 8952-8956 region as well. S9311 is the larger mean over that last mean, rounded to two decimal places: 1.11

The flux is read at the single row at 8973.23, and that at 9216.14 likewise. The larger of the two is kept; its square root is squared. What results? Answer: 2.26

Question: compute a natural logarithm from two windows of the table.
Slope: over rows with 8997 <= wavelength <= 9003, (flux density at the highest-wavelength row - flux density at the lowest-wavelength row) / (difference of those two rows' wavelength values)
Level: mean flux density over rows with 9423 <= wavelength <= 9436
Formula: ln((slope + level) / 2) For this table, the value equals 0.09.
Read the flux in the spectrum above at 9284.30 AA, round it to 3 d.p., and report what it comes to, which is 2.193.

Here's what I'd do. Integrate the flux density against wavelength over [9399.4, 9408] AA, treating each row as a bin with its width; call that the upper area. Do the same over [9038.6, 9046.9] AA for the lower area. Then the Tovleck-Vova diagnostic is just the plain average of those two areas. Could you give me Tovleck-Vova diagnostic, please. 18.8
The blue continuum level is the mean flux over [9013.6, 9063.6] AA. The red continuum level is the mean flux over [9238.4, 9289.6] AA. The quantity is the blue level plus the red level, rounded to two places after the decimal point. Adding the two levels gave 4.34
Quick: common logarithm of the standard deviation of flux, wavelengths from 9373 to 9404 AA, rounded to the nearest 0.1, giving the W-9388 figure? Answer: -1.0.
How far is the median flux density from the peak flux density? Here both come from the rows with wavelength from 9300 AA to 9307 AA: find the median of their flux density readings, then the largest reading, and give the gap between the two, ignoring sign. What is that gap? 0.019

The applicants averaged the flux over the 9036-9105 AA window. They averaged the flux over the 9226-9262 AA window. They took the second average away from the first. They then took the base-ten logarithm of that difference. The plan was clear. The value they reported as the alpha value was -1.20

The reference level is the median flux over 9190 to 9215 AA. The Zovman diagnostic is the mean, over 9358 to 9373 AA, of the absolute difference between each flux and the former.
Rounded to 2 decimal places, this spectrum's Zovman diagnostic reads 0.16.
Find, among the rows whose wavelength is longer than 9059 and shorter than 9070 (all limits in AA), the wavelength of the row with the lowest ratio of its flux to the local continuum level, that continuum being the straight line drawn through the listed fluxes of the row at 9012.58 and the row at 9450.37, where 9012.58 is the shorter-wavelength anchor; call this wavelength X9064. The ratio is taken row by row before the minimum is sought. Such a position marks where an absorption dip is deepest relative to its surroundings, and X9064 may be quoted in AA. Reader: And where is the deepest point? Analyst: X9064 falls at 9068.78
